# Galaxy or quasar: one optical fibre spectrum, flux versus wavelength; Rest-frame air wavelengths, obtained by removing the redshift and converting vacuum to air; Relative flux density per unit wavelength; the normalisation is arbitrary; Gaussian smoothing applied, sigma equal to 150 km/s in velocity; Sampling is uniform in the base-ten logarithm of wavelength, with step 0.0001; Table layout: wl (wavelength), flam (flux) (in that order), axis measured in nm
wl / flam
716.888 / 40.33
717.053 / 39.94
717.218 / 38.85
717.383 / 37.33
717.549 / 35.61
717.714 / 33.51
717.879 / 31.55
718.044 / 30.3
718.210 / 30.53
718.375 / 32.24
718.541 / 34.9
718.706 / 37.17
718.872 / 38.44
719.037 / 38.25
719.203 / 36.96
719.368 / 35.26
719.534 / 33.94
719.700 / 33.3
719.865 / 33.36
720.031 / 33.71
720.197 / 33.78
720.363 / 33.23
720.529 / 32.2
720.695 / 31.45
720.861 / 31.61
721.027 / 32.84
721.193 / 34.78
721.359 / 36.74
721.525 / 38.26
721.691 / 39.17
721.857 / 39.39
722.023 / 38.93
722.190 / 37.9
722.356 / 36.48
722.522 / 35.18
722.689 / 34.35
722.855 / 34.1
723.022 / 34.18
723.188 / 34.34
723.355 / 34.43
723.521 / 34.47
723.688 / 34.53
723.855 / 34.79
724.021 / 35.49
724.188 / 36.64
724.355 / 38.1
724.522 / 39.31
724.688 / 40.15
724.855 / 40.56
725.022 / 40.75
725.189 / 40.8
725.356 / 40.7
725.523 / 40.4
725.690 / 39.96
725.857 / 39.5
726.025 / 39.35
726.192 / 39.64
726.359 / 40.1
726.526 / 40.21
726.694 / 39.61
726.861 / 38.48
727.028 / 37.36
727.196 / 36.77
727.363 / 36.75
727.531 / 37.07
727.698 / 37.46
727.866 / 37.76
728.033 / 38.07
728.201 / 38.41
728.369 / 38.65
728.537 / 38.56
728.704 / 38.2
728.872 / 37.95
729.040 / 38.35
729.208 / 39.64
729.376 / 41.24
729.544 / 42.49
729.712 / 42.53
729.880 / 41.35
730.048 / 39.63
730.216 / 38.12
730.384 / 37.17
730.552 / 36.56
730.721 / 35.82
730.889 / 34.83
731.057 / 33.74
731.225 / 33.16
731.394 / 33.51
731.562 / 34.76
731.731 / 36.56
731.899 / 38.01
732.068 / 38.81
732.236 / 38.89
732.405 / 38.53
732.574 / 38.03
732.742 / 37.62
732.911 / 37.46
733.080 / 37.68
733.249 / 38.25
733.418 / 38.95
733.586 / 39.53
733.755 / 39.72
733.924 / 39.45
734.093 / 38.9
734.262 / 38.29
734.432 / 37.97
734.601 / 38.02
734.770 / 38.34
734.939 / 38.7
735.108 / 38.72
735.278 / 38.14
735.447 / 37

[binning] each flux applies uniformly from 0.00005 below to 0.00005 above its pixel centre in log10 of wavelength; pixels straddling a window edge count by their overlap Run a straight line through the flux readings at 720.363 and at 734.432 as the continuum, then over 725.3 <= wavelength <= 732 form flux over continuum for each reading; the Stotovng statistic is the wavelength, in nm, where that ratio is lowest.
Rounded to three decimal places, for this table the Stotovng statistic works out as 731.225 nm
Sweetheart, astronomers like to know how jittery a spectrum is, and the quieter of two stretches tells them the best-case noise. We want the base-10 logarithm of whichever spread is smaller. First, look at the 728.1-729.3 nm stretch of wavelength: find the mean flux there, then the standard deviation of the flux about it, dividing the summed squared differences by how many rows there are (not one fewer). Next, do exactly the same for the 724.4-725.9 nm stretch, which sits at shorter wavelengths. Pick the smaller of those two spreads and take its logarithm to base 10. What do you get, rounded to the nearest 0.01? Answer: -0.30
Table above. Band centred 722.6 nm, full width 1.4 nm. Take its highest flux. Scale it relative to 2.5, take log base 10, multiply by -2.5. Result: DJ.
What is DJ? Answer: -2.98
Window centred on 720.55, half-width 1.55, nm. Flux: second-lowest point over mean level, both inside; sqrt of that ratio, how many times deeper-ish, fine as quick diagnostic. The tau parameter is 0.949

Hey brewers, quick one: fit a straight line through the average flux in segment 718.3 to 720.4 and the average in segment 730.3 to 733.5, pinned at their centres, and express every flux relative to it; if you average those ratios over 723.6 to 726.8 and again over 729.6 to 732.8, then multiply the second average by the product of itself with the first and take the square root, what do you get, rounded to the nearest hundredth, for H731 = 1.06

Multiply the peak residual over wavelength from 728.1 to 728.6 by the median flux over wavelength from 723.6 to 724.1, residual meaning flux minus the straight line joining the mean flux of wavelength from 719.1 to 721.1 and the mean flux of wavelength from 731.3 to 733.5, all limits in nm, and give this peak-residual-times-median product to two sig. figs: 87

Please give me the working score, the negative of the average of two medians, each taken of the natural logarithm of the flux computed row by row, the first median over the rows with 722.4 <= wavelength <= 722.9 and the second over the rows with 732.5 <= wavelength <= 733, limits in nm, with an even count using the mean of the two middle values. -3.58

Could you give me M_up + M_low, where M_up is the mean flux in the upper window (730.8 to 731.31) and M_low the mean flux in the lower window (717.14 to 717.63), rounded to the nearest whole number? 71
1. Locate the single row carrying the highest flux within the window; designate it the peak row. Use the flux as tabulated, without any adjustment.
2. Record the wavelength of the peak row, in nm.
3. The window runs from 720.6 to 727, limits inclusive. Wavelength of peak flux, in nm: 725.189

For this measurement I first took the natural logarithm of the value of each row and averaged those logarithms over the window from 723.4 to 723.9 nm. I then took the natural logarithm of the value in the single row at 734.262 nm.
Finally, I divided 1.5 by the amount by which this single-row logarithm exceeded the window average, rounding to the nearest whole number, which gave 15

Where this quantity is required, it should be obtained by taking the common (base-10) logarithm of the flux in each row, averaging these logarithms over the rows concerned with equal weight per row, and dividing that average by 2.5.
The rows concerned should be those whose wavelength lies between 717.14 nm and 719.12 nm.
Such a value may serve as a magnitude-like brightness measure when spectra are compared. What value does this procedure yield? 0.616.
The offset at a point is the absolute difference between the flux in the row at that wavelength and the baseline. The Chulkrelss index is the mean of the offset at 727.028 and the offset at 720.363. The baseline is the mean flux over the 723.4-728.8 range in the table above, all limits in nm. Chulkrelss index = 3.1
